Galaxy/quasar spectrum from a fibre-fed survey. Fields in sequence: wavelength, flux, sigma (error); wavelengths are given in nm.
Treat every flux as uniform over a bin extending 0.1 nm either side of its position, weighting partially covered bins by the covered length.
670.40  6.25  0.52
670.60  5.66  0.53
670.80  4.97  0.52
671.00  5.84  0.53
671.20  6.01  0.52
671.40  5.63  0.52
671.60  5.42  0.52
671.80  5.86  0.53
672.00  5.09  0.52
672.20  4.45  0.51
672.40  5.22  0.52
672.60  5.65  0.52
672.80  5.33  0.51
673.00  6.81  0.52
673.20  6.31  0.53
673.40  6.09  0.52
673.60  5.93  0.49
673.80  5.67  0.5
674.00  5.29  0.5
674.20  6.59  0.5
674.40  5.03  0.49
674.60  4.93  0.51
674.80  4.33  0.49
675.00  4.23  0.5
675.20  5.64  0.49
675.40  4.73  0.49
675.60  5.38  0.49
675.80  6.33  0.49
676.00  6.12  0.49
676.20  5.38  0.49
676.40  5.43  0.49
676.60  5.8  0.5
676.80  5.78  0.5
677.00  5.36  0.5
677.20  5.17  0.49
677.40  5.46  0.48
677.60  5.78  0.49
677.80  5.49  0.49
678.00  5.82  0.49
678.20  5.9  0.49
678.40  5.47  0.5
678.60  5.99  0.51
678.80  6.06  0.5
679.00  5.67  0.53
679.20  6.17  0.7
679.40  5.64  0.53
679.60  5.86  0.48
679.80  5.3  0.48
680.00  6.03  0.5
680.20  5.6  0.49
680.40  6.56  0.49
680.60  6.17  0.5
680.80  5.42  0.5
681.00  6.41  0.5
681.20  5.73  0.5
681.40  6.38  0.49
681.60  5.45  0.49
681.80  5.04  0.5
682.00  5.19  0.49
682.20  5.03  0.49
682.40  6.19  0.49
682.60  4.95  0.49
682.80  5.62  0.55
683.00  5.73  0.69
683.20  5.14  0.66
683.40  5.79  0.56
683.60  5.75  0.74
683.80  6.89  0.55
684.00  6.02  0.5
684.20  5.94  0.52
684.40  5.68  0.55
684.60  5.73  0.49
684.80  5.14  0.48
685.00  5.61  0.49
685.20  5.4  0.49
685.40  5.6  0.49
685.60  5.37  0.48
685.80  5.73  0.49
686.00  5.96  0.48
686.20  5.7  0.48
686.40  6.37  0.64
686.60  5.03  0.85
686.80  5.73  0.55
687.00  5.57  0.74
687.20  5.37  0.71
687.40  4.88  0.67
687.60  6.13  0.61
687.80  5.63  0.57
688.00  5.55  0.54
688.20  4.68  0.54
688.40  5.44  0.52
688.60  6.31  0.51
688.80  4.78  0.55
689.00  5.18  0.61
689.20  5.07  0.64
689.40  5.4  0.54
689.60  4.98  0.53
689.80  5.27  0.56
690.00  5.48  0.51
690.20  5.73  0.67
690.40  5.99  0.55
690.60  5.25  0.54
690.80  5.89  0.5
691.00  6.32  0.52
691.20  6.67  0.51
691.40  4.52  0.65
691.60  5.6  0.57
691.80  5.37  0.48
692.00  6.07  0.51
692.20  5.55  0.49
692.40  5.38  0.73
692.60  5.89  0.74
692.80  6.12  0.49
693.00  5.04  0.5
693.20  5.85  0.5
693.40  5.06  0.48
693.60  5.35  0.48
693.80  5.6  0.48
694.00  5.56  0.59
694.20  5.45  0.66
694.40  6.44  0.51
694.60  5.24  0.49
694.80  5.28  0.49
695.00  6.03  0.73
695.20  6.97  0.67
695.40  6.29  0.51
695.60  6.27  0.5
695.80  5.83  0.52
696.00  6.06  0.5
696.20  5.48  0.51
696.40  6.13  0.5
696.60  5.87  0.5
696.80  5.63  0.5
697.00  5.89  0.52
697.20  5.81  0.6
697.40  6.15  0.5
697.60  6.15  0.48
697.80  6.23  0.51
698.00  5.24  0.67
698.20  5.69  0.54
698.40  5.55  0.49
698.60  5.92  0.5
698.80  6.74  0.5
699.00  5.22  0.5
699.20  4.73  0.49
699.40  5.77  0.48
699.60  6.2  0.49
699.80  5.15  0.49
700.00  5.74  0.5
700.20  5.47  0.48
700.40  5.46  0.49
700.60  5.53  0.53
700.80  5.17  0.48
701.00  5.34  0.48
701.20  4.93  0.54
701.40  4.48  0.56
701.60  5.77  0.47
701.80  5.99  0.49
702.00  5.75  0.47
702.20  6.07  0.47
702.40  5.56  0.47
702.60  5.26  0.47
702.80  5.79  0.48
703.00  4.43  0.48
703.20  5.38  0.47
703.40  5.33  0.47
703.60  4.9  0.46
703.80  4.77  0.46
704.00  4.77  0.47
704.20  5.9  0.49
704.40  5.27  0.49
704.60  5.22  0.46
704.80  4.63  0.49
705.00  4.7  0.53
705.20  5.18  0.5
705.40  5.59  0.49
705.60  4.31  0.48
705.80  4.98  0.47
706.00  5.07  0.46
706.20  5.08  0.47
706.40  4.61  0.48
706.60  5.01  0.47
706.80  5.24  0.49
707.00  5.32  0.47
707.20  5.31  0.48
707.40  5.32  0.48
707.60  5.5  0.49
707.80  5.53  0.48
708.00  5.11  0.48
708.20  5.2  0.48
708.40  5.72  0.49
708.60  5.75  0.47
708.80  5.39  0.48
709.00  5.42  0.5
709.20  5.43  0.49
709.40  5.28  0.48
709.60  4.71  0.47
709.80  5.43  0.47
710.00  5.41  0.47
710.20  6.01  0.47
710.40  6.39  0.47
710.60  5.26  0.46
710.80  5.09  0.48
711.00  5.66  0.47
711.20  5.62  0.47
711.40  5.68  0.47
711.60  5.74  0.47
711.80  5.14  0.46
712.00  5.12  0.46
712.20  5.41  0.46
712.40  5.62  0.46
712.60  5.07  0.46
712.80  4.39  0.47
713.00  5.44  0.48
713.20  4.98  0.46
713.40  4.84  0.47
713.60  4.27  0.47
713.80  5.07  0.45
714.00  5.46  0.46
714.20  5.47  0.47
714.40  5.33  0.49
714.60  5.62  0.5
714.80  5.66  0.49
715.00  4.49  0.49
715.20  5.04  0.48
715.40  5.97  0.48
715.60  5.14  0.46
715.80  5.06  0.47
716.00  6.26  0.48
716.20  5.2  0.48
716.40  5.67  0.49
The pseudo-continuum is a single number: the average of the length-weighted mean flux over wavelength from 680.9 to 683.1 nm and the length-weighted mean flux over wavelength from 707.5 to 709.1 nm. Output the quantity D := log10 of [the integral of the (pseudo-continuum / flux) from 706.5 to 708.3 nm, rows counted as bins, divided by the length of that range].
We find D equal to 0.020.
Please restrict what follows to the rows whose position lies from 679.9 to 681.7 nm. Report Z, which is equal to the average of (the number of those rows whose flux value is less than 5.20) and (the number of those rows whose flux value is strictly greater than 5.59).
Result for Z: 3.5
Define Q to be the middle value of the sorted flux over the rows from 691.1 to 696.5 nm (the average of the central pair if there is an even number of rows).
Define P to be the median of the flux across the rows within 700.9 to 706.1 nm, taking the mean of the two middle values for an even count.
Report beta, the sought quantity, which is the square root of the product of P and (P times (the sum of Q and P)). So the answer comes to 17.3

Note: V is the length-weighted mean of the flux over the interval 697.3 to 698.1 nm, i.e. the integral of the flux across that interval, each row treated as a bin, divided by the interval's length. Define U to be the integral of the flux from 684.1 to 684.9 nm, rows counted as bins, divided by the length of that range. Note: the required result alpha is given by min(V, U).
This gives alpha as 5.6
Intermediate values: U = 5.6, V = 5.9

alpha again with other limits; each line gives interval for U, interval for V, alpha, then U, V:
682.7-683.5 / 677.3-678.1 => 5.6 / 5.6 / 5.6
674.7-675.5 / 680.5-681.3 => 4.7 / 4.7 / 5.9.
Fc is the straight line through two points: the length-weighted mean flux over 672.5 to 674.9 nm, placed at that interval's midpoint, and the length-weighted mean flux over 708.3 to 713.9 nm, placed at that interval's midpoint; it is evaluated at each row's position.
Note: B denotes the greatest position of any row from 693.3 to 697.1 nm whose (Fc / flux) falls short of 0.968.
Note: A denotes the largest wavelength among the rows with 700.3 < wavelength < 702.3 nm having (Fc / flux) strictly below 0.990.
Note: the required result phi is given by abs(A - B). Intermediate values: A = 702.20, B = 697.00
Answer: 5.20 nm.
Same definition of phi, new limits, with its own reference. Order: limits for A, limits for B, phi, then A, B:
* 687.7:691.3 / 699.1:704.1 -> 11.60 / 691.20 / 702.80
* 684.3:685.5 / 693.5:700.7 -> 15.40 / 684.60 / 700.00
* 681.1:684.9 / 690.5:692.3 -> 7.40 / 684.60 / 692.00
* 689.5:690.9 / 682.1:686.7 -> 4.40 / 690.80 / 686.40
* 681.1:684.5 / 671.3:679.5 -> 5.20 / 684.40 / 679.20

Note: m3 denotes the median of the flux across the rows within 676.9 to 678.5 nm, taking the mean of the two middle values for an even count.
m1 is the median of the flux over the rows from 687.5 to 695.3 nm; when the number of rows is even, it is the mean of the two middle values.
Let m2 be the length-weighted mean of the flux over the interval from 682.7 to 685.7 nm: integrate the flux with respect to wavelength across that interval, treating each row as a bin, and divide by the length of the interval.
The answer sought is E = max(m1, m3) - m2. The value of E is -0.14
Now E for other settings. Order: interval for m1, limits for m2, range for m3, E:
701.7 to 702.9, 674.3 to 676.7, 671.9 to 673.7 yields 0.49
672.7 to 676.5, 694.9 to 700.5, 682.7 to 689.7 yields -0.24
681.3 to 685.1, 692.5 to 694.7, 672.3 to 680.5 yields 0.08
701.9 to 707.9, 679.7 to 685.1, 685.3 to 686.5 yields -0.01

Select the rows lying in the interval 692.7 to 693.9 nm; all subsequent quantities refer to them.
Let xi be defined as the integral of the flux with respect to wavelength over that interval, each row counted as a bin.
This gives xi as 6.6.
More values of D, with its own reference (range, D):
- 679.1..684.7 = -0.015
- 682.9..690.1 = 0.001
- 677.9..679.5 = -0.023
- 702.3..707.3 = 0.038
